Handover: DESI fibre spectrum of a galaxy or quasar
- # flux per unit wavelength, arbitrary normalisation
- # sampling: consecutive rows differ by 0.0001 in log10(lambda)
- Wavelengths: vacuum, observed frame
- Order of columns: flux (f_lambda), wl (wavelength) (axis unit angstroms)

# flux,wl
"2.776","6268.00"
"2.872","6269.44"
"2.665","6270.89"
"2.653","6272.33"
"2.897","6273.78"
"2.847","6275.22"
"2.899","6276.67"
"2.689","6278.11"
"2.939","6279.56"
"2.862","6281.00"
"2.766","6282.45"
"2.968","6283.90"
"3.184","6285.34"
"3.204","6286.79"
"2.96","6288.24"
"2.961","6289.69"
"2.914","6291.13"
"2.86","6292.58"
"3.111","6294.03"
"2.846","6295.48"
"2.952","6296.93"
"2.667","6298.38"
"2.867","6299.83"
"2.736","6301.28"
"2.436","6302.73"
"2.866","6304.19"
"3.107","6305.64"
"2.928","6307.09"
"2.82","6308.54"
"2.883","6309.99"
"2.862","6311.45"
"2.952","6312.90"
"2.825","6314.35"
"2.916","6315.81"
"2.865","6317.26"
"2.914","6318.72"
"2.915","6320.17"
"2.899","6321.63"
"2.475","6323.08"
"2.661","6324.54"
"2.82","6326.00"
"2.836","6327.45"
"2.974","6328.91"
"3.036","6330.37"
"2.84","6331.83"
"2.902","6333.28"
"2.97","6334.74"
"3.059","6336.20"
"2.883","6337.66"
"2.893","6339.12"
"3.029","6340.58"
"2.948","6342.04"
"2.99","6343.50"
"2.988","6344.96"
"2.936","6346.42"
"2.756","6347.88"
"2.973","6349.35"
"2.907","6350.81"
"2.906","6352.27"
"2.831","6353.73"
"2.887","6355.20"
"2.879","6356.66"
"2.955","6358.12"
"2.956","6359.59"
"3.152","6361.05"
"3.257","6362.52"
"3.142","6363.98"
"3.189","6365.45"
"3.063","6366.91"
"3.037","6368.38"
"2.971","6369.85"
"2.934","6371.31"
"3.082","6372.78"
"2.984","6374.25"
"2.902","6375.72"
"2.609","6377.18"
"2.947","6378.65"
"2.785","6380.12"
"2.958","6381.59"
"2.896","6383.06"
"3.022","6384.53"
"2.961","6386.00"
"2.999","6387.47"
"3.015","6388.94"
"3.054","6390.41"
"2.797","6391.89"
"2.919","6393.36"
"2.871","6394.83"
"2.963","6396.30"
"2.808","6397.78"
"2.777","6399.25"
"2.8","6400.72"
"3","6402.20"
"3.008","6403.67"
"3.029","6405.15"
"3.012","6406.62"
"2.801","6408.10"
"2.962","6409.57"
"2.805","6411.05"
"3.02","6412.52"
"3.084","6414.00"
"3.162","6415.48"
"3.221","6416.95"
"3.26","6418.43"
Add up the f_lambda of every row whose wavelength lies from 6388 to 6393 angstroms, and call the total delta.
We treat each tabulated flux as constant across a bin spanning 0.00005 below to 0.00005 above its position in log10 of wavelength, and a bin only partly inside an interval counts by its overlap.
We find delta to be 8.9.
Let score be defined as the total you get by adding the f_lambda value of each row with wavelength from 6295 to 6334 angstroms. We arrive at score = 77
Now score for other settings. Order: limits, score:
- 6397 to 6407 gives 20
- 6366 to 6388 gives 44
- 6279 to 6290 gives 24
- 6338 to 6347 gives 18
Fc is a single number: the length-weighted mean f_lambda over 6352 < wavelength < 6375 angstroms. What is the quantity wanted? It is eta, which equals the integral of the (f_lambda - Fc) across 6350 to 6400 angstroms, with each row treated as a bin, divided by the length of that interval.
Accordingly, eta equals -0.06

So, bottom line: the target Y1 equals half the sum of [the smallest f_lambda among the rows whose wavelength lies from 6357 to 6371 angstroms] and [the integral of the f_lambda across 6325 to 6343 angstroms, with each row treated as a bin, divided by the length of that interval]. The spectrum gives 2.94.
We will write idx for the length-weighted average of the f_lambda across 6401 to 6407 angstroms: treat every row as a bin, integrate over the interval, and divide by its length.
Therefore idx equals 3.00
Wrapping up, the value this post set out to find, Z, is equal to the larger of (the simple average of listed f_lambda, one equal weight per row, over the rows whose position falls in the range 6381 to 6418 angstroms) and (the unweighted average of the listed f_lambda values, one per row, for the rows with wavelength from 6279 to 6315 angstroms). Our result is 2.96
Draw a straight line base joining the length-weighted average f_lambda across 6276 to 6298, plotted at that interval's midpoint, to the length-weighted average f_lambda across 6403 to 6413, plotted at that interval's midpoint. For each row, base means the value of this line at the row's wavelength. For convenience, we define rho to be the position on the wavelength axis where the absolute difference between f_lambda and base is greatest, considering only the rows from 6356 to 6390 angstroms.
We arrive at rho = 6377.18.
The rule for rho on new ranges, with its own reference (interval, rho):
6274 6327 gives 6302.73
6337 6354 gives 6347.88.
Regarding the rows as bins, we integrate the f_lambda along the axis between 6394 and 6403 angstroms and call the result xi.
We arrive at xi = 25.9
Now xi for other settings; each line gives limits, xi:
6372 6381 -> 26.0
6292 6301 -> 25.9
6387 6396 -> 26.5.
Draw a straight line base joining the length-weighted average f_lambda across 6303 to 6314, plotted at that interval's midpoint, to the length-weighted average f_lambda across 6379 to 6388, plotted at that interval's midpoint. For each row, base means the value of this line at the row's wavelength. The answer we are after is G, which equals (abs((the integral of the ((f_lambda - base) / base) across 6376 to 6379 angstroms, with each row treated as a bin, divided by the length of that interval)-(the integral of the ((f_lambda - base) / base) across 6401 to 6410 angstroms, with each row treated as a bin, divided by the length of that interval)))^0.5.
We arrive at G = 0.24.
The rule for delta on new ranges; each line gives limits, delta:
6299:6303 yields 8.0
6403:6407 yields 9.0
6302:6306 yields 8.4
